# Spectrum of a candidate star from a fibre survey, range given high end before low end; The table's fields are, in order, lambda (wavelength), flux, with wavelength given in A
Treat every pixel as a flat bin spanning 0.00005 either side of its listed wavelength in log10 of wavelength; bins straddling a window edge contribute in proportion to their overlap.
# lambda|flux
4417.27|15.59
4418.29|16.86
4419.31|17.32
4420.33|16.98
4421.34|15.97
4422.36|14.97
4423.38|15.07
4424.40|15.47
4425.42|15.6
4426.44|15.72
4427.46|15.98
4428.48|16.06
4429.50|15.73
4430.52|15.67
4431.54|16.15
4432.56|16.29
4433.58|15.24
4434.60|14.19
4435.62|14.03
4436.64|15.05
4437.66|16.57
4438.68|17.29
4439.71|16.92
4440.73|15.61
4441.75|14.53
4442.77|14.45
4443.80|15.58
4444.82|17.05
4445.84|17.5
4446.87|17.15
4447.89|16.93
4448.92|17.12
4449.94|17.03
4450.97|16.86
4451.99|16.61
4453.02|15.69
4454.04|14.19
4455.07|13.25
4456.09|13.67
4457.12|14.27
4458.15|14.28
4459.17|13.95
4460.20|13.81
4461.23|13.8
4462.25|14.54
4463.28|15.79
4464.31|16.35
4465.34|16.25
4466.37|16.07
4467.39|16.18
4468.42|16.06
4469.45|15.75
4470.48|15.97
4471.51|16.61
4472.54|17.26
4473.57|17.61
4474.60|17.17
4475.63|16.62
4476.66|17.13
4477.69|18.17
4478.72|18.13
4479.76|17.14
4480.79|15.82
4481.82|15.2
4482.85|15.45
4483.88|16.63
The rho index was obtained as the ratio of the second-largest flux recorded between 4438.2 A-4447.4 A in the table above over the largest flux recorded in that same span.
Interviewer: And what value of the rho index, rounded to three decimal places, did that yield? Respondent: 0.988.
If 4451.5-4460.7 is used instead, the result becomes 0.945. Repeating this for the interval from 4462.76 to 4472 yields 0.984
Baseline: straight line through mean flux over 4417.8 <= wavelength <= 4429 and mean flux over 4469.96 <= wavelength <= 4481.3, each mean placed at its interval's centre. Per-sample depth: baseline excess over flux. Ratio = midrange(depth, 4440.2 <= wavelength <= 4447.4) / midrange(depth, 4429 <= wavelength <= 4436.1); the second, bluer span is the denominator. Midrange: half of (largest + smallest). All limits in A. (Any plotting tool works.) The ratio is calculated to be 0.4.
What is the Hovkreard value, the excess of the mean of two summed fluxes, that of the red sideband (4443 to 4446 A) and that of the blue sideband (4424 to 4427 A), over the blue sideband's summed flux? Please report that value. 1.7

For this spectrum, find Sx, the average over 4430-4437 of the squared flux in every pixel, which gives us 233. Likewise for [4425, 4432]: 251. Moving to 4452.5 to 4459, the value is 203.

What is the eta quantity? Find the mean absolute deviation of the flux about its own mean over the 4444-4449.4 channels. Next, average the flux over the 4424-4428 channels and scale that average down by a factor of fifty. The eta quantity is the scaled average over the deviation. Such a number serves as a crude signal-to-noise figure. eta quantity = 2.2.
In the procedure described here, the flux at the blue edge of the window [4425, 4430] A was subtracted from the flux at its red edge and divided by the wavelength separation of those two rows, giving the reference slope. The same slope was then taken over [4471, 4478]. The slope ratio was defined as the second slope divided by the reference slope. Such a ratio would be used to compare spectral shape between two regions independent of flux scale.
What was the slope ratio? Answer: 7.9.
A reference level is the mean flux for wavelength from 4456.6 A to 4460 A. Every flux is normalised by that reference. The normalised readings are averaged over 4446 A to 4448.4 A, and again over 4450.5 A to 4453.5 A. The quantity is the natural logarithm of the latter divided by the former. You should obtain -0.04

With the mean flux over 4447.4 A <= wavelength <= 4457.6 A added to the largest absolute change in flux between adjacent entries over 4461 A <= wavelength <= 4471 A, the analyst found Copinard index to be 16.8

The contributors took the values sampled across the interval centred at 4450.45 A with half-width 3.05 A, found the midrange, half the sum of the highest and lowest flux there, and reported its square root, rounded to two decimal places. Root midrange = 4.05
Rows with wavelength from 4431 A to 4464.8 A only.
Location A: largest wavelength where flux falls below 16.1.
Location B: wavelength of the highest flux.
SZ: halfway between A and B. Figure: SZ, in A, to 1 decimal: 4454.6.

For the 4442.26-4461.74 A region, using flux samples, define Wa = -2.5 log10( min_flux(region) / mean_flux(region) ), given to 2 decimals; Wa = 0.17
